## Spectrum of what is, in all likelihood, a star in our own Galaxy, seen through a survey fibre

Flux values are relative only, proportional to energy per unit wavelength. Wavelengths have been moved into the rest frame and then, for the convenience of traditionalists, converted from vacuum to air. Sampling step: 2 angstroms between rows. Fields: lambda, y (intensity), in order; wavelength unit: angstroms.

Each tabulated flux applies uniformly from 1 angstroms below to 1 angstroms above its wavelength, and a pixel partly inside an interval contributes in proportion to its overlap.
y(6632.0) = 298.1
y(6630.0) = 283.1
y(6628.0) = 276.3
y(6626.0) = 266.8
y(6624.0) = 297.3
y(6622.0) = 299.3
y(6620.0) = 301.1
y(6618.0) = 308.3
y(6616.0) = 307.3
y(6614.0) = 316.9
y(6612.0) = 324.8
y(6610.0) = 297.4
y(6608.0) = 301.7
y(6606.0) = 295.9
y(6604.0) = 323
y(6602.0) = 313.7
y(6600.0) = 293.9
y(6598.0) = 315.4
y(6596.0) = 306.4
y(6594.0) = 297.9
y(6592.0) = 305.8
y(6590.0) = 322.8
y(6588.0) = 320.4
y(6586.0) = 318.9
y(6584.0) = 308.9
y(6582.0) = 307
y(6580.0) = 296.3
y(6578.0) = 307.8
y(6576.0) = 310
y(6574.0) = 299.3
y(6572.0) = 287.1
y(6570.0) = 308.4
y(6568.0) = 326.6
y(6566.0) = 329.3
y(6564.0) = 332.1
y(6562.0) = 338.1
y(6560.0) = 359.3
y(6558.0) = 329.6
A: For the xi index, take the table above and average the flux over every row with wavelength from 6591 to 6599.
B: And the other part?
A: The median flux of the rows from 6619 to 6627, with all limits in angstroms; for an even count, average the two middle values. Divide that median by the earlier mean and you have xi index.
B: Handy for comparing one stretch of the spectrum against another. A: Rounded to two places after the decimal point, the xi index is 0.97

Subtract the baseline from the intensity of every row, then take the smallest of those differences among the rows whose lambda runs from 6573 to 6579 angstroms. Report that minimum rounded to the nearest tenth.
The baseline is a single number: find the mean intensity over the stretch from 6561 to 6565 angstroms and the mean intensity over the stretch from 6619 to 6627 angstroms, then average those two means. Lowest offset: -13.8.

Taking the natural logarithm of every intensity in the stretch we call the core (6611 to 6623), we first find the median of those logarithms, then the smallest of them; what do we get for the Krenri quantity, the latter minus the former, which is -0.028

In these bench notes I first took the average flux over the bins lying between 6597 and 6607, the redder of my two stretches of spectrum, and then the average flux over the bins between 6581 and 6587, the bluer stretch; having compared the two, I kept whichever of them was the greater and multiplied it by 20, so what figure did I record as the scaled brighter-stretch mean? 6232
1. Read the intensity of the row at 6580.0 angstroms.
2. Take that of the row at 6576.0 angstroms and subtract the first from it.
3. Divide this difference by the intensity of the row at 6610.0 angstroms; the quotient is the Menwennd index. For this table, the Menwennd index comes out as 0.046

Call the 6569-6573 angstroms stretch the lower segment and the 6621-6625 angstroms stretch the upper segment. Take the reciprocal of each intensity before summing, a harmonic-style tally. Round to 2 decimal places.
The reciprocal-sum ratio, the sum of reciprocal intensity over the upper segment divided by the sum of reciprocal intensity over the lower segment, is 1.00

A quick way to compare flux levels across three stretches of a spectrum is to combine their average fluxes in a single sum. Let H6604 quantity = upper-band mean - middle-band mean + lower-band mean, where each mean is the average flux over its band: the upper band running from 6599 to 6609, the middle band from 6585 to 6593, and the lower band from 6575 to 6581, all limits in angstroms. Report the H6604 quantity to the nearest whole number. 293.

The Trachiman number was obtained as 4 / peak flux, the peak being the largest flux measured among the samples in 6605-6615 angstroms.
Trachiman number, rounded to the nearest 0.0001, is 0.0123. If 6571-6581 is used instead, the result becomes 0.0129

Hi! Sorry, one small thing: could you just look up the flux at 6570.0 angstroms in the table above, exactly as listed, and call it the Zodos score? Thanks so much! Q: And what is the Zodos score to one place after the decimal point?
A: 308.4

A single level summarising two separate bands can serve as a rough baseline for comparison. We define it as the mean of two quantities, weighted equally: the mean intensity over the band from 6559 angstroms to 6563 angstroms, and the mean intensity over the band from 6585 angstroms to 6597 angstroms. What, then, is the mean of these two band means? 330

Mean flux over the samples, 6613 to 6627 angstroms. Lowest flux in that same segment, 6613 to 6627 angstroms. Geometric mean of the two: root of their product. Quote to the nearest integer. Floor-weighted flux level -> 283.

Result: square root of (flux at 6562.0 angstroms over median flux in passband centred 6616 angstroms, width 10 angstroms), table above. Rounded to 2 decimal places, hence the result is 1.05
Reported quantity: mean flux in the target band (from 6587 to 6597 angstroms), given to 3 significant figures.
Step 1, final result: 311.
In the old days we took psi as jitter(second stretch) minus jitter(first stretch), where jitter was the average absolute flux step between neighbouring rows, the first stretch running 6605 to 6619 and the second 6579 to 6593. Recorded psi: -2.1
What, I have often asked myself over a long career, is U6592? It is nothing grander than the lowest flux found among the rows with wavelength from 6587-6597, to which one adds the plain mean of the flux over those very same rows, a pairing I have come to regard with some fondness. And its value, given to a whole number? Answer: 609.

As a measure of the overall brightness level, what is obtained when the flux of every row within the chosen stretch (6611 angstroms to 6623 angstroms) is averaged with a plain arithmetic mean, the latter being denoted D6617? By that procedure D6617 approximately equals 310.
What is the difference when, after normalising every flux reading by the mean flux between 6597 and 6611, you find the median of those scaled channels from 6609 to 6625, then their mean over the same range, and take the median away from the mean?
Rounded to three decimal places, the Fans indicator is 0.008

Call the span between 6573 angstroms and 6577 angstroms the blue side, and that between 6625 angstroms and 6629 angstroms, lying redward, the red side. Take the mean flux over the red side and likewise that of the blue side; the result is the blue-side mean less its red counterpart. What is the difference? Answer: 33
